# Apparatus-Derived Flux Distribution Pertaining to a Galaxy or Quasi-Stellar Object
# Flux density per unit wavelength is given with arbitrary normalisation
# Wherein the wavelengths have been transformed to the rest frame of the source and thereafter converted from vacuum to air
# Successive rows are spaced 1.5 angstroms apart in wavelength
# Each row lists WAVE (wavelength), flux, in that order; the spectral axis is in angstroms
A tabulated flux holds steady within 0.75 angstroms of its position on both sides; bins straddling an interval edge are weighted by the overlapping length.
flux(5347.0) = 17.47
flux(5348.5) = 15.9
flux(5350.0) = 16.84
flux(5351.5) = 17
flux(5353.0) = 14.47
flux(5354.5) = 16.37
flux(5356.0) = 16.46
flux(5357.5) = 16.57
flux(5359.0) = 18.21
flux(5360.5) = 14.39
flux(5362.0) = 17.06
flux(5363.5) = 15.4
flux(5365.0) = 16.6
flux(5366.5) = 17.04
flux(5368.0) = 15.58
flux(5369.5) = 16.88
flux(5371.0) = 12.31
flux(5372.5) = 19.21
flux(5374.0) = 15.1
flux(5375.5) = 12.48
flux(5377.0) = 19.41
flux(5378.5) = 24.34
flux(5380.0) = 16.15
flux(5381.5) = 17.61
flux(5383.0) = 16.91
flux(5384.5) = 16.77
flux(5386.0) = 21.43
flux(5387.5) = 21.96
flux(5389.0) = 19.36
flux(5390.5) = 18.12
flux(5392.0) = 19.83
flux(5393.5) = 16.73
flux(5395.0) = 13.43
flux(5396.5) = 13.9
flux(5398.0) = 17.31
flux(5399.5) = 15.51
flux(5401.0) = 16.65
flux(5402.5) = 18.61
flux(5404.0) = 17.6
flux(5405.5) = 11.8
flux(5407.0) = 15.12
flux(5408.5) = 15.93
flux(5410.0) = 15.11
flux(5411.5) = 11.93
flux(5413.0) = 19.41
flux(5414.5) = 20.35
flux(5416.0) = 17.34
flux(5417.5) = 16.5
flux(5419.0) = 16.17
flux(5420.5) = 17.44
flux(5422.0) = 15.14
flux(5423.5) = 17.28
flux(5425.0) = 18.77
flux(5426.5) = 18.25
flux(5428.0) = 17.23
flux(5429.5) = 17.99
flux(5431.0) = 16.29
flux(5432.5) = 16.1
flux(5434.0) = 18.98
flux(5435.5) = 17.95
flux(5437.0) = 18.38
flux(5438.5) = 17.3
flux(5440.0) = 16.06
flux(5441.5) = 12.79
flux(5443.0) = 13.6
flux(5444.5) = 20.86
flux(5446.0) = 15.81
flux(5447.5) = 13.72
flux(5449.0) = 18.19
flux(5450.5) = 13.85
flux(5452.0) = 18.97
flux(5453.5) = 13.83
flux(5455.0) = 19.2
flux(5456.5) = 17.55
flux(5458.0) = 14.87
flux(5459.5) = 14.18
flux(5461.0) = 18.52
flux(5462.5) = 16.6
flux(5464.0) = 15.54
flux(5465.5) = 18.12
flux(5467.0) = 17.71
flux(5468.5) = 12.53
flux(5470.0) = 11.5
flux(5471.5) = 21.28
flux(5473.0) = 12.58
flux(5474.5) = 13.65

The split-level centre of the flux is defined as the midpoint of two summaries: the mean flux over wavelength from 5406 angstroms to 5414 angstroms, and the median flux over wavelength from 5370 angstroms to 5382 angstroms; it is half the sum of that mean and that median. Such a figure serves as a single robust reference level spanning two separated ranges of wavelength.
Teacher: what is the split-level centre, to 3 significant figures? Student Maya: 16.2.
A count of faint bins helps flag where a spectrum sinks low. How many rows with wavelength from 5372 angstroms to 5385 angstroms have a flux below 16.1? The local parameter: 2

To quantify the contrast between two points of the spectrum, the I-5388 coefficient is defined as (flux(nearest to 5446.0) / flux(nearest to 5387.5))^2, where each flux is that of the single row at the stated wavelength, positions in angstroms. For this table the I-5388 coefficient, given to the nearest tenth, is 0.5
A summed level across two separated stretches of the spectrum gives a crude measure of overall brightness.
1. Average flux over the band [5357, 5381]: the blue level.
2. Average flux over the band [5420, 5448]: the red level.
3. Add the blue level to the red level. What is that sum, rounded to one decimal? 33.5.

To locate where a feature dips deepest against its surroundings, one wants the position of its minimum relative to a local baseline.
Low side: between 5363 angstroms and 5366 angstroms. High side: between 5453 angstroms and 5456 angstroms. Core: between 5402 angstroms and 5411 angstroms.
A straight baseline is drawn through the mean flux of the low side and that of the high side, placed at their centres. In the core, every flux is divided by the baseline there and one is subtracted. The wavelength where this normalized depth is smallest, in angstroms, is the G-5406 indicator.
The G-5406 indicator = 5405.5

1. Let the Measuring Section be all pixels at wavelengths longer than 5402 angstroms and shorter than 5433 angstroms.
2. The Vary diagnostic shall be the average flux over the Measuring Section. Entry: 16.7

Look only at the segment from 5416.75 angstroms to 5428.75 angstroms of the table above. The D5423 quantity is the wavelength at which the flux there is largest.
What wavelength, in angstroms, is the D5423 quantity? 5425.0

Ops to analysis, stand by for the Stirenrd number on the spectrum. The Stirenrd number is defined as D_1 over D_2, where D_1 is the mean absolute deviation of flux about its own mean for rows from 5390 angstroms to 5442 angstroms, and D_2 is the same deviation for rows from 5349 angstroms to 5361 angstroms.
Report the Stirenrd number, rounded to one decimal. 1.7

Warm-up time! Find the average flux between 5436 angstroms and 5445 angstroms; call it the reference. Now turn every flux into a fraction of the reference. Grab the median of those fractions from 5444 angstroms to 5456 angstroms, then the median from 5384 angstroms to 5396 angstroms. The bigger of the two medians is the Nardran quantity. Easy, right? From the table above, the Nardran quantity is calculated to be 1.14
